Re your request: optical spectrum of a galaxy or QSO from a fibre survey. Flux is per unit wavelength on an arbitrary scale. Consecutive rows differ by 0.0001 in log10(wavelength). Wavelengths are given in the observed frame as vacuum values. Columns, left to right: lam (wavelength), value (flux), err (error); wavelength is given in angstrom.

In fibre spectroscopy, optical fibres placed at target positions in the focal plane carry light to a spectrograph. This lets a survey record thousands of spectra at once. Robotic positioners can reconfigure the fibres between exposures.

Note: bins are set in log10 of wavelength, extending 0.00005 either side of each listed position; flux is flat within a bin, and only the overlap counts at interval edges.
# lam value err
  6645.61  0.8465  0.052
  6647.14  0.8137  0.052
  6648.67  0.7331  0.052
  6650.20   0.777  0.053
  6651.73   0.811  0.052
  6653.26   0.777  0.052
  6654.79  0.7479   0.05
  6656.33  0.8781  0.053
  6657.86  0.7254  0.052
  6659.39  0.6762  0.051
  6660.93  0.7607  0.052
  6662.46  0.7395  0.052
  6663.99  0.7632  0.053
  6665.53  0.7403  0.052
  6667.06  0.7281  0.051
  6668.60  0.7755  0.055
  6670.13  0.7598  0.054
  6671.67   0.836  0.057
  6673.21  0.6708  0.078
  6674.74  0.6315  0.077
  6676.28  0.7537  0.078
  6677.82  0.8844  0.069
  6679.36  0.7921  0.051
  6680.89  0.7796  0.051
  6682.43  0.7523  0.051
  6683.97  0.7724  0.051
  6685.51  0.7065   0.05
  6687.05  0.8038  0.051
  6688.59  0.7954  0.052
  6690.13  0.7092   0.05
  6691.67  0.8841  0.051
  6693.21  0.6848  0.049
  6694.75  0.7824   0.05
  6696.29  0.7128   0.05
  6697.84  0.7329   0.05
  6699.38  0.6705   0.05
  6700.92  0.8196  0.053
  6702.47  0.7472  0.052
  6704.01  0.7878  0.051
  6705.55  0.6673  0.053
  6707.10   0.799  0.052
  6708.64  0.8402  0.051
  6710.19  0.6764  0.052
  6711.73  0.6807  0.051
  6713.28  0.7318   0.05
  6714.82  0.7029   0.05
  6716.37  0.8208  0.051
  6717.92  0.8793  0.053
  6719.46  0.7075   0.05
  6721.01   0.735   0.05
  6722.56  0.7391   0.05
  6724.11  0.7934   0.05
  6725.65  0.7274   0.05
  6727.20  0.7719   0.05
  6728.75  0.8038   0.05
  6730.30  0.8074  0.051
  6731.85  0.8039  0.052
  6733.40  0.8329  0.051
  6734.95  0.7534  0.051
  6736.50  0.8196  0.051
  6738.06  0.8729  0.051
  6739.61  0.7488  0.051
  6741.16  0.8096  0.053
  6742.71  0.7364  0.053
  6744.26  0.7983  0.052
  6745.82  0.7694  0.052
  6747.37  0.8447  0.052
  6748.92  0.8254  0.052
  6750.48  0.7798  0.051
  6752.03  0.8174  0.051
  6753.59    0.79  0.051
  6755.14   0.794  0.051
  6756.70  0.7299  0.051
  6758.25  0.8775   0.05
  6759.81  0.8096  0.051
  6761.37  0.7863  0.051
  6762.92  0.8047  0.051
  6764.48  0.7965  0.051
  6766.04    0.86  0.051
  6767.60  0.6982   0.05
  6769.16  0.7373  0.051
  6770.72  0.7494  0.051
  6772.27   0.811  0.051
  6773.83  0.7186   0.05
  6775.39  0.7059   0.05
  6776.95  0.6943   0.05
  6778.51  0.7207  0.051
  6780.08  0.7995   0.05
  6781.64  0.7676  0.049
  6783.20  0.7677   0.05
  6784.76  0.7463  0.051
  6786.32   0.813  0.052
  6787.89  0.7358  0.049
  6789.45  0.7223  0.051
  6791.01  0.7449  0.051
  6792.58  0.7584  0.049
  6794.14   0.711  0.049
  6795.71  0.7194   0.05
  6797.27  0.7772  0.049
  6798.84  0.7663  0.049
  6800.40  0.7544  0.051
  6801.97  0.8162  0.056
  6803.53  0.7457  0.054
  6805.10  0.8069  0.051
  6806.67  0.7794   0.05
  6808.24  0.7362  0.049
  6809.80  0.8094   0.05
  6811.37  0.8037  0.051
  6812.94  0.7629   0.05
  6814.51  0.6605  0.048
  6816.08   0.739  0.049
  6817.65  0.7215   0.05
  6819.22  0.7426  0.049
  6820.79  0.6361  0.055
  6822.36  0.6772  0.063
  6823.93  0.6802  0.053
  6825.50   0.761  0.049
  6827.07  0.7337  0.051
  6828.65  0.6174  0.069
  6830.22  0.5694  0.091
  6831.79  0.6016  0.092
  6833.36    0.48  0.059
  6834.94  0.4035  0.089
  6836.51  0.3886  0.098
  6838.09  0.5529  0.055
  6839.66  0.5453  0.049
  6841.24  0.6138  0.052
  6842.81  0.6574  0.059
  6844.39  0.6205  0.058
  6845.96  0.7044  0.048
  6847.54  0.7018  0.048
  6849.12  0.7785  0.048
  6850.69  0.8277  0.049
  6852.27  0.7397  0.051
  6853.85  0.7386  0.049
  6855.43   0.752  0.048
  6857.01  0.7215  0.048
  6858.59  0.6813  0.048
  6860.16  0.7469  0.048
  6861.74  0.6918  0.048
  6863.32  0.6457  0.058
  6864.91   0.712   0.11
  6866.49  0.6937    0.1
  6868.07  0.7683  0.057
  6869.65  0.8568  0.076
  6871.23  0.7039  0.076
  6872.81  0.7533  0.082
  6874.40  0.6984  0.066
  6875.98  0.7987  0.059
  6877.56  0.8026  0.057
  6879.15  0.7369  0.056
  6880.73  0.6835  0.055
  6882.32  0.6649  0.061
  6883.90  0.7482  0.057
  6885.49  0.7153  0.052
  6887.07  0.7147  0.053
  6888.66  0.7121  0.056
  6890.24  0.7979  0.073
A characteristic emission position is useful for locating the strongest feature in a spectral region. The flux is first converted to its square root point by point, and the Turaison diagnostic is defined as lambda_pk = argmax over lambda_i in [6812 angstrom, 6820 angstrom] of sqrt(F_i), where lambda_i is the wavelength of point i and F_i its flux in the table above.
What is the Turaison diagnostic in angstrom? 6812.94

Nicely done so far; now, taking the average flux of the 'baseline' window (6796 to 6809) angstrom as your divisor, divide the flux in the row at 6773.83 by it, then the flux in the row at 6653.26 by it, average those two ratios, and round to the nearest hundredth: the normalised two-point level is 0.97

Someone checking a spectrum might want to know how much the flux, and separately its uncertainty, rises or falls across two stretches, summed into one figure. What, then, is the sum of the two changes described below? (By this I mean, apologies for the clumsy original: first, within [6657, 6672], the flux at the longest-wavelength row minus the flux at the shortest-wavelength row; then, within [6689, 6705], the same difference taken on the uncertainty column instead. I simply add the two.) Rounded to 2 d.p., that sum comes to 0.11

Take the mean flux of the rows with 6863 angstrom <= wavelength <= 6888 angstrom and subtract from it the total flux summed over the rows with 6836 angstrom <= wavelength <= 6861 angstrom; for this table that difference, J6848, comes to -10.0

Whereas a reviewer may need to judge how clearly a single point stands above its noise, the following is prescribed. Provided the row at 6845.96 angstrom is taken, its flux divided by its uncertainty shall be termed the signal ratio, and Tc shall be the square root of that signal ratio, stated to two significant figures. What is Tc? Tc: 3.8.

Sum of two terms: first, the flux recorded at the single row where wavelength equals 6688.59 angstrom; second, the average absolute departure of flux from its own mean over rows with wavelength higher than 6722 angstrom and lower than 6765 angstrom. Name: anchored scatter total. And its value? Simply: 0.82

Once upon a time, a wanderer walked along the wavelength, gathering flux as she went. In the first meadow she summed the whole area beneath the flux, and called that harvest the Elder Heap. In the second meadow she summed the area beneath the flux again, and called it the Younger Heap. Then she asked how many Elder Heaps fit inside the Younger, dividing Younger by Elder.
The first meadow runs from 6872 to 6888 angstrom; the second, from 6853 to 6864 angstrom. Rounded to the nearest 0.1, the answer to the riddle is 0.7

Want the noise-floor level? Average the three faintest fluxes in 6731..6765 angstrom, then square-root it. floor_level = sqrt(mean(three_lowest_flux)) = 0.859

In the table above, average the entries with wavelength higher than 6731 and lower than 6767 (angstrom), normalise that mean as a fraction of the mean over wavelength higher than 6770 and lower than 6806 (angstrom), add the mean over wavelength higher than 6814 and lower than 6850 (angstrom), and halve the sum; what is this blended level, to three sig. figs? 0.849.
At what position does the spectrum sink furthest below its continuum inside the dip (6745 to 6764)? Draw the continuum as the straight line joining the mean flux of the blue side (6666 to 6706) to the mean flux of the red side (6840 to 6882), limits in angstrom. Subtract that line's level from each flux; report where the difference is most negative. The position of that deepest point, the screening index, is 6756.70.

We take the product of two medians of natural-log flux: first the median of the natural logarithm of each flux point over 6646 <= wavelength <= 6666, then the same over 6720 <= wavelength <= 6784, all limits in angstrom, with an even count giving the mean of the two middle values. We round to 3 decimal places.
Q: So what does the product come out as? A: 0.064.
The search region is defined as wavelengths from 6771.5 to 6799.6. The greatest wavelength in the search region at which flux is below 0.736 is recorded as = 6795.71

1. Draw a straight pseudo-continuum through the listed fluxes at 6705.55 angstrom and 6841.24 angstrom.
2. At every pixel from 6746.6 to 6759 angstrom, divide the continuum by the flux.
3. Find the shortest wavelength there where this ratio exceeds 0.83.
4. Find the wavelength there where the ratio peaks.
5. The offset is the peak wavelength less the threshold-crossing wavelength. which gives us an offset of 6.2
